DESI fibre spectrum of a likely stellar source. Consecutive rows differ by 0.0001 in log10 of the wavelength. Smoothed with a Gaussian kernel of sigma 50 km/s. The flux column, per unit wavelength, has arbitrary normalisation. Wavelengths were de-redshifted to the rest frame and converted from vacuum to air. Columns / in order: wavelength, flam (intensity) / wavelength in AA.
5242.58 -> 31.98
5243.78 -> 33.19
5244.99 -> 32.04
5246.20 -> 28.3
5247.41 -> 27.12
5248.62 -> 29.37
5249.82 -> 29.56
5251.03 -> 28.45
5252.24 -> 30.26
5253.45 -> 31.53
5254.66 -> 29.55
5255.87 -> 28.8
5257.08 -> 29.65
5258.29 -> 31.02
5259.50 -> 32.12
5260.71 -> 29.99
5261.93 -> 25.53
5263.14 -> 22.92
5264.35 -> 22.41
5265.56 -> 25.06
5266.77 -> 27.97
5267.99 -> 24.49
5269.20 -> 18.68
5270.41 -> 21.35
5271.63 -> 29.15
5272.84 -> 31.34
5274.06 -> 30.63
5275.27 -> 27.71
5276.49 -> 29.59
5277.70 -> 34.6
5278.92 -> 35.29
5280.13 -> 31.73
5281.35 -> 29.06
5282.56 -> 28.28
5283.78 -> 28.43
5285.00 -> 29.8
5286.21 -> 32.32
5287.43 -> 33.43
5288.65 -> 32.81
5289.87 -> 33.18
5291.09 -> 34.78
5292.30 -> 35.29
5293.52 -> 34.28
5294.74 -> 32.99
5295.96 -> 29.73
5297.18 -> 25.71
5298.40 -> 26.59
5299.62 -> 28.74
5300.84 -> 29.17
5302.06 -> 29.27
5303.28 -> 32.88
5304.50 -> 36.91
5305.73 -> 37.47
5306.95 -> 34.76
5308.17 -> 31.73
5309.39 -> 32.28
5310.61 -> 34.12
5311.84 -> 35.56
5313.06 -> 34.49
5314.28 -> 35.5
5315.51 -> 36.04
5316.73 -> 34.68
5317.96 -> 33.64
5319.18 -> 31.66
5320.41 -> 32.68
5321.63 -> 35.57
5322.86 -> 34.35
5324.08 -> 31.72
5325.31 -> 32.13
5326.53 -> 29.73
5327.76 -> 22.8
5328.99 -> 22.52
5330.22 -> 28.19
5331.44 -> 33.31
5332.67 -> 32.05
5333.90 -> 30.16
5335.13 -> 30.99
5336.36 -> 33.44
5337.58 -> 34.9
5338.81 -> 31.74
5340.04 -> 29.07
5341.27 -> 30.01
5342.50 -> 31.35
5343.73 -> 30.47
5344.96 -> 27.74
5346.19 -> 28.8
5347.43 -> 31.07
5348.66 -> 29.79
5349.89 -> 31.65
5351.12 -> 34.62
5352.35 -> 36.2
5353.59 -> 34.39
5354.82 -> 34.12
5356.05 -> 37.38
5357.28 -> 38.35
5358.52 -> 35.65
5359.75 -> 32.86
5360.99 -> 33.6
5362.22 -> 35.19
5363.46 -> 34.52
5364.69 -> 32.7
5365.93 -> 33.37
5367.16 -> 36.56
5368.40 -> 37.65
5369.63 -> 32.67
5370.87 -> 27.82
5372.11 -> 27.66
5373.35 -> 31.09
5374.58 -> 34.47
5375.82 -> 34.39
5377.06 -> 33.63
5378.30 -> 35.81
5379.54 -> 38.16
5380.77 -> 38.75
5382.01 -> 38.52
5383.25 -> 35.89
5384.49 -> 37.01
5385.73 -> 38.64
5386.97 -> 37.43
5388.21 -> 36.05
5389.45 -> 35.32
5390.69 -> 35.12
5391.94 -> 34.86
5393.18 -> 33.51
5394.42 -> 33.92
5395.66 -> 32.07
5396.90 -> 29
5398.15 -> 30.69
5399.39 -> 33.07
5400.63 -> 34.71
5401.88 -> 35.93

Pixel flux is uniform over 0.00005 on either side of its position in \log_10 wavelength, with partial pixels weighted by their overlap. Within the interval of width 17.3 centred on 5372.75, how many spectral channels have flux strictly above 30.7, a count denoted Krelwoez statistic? 12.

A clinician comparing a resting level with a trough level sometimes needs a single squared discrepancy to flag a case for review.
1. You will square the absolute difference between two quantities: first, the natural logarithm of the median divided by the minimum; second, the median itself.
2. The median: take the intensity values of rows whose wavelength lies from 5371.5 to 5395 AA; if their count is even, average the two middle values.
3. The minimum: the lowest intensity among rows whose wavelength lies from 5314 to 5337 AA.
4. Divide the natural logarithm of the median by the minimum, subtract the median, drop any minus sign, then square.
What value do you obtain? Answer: 1236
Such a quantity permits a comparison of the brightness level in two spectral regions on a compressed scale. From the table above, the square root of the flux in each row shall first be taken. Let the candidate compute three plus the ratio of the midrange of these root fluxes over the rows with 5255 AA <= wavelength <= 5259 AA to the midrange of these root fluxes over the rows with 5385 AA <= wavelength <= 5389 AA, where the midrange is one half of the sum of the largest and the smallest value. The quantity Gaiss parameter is 3.89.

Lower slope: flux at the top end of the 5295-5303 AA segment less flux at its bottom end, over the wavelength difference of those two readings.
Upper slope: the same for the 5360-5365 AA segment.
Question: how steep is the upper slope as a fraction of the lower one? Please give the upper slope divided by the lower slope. 3.2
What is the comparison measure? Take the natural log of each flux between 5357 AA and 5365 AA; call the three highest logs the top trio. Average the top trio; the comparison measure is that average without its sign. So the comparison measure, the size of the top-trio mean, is 3.59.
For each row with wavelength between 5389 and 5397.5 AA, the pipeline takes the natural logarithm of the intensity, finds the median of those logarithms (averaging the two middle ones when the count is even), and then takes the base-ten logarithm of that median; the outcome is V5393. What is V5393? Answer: 0.547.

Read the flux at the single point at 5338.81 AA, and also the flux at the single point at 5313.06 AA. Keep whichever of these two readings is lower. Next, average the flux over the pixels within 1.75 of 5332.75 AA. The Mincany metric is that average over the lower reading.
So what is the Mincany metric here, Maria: 1.00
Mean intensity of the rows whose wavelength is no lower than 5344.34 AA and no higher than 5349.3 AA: 29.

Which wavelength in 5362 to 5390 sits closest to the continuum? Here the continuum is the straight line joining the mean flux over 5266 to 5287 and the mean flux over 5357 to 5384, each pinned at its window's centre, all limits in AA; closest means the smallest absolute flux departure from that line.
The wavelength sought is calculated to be 5374.58 AA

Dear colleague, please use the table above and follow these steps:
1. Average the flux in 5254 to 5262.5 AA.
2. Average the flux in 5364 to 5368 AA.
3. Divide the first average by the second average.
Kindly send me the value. 0.86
